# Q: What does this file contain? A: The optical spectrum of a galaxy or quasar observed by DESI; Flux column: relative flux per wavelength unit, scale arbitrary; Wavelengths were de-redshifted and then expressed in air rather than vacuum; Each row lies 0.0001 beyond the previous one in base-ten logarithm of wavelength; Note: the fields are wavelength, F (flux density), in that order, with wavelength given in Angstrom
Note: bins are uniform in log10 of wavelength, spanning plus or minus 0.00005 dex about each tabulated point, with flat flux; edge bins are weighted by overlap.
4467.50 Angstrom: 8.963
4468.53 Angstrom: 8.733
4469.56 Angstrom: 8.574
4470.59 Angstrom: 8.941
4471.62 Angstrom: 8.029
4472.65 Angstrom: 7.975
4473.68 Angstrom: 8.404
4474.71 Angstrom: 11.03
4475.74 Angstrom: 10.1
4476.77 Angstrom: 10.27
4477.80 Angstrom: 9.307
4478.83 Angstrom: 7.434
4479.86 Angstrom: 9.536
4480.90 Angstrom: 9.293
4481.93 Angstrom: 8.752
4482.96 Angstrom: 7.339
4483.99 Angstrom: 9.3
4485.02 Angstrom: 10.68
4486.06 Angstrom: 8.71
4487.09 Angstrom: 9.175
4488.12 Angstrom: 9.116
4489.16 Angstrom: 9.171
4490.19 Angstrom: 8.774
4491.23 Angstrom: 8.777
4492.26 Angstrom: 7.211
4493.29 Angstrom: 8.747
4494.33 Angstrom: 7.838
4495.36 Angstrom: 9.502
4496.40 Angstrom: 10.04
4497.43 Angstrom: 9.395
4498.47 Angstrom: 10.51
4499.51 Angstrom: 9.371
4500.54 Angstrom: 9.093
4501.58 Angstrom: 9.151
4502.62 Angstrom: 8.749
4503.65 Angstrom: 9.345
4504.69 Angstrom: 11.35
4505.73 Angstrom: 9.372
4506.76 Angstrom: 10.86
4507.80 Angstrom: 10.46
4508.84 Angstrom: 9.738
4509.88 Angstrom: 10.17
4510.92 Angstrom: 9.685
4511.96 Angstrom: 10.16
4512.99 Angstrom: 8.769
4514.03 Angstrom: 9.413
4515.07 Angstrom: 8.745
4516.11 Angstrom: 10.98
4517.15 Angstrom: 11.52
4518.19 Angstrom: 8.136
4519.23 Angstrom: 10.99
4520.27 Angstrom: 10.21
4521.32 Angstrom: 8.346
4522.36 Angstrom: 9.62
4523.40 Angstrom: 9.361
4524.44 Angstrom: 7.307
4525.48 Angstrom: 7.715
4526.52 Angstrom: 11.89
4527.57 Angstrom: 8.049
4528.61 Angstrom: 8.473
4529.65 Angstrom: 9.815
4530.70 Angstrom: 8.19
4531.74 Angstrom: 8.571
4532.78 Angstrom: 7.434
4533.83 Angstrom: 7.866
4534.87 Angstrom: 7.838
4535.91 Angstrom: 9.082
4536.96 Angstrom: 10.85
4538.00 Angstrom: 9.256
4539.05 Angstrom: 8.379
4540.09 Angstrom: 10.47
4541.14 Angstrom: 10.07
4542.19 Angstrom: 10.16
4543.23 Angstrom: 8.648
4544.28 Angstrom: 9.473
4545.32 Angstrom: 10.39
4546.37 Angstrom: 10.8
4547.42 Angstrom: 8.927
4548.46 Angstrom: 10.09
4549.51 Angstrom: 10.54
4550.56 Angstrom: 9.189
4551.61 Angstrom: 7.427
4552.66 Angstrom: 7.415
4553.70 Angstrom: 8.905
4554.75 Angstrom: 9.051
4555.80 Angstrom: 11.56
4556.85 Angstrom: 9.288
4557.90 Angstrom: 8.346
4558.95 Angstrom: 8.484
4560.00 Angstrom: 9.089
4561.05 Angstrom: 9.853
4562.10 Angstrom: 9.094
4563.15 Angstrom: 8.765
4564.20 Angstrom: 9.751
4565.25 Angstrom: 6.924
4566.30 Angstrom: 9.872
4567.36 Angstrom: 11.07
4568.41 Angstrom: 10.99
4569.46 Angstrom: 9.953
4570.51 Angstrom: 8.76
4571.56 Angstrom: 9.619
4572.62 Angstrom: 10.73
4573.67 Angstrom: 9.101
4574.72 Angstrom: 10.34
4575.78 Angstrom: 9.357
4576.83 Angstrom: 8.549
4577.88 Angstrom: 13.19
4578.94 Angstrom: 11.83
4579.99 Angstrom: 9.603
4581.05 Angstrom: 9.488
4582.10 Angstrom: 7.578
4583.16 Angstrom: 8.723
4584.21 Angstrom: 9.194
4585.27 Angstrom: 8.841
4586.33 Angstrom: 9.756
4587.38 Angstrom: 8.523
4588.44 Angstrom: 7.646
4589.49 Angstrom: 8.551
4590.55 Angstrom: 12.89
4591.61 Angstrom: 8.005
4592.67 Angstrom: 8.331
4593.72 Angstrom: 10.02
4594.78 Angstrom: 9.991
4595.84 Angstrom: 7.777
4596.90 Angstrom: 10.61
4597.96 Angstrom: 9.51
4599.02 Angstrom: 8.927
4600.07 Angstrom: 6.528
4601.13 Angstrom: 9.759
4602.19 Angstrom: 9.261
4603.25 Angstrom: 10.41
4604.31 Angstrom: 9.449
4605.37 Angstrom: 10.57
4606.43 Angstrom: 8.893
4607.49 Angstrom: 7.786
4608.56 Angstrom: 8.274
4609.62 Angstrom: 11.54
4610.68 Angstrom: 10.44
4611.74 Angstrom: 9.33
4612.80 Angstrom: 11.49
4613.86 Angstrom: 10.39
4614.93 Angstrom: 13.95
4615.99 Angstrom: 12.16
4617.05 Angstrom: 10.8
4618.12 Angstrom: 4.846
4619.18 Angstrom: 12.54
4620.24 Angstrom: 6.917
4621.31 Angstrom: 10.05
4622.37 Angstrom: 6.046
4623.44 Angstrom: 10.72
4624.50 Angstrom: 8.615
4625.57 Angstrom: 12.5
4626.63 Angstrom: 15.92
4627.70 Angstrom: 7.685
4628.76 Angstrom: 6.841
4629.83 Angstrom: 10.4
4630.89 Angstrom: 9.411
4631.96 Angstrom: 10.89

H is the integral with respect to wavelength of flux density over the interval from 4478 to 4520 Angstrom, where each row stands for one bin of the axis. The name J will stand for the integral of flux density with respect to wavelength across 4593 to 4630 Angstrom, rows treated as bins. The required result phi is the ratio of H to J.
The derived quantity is 1.10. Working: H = 394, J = 360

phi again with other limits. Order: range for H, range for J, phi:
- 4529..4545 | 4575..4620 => 0.34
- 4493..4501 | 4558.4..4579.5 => 0.36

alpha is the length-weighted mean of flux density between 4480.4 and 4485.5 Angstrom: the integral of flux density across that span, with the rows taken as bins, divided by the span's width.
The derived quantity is 9.1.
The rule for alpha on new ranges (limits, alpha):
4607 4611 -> 9.5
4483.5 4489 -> 9.4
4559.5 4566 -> 9.0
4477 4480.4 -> 8.9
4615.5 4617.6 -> 11.4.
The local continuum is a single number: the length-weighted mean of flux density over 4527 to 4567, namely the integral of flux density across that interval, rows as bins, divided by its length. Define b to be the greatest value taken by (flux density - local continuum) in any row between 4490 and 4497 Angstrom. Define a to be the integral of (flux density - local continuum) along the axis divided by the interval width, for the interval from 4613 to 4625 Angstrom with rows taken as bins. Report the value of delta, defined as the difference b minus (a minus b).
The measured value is 1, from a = 0.7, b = 0.9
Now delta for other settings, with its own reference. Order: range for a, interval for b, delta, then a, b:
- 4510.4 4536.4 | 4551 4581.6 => 8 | 0.0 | 4.1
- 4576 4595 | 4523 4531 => 5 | 0.3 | 2.8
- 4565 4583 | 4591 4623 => 9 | 0.7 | 4.8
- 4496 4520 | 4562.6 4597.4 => 7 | 0.7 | 4.1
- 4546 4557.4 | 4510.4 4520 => 5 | 0.2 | 2.4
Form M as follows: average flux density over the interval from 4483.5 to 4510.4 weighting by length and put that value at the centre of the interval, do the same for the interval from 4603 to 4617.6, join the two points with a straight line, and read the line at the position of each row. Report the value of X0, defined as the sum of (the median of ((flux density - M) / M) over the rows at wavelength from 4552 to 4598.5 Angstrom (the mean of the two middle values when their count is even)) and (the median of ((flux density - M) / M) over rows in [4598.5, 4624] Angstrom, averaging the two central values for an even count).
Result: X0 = -0.13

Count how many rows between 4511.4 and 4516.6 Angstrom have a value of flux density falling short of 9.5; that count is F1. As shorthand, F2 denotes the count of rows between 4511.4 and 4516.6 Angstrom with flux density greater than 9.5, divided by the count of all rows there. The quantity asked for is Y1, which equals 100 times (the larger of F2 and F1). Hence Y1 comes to 300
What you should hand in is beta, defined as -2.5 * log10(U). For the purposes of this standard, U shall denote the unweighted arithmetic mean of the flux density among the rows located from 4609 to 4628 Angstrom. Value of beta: -2.54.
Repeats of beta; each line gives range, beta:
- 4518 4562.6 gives -2.41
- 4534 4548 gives -2.45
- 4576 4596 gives -2.43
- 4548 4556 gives -2.42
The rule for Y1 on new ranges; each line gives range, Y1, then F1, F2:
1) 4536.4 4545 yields 400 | 4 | 0.50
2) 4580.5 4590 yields 800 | 8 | 0.11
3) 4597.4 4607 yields 500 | 5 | 0.44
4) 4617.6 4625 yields 400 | 4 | 0.43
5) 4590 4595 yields 200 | 2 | 0.60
